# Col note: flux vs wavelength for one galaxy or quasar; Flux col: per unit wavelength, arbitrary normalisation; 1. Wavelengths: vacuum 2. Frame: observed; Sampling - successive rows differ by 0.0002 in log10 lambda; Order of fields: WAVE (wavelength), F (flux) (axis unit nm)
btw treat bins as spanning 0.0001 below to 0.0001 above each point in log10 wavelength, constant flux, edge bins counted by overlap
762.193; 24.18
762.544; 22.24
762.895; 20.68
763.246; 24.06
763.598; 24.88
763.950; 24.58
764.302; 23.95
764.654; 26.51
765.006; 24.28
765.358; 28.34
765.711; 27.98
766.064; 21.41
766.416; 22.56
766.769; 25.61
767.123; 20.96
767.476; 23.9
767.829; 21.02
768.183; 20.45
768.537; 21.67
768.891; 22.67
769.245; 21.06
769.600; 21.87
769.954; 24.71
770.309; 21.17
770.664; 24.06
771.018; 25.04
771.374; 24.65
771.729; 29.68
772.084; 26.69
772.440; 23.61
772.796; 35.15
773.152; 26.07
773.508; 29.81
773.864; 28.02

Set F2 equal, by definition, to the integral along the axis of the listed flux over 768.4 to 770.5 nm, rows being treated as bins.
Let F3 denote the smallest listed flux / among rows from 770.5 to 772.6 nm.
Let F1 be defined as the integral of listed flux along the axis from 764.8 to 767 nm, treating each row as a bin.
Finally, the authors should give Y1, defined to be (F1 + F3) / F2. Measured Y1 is 1.68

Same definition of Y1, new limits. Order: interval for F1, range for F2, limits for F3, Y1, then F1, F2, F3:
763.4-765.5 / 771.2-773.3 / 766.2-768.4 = 1.27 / 53.3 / 58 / 20.45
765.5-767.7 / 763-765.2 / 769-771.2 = 1.35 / 52.3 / 54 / 21.06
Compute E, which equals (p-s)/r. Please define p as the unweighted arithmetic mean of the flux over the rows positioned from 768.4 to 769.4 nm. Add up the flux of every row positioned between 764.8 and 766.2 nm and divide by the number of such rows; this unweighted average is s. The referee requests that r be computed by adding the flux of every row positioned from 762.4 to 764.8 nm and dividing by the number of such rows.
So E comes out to -0.16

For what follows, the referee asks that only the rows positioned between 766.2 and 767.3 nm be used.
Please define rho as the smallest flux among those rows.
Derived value 20.96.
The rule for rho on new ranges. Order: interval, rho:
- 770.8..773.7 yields 23.61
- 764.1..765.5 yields 23.95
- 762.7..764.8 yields 20.68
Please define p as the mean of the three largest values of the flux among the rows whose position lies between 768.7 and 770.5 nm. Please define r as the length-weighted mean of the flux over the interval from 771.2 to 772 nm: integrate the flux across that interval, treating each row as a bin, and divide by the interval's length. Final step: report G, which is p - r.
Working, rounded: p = 23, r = 27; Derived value -4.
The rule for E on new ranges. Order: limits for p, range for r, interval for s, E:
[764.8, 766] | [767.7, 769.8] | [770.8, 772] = 0.02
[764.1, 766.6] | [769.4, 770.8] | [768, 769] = 0.15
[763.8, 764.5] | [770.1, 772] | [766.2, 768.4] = 0.07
